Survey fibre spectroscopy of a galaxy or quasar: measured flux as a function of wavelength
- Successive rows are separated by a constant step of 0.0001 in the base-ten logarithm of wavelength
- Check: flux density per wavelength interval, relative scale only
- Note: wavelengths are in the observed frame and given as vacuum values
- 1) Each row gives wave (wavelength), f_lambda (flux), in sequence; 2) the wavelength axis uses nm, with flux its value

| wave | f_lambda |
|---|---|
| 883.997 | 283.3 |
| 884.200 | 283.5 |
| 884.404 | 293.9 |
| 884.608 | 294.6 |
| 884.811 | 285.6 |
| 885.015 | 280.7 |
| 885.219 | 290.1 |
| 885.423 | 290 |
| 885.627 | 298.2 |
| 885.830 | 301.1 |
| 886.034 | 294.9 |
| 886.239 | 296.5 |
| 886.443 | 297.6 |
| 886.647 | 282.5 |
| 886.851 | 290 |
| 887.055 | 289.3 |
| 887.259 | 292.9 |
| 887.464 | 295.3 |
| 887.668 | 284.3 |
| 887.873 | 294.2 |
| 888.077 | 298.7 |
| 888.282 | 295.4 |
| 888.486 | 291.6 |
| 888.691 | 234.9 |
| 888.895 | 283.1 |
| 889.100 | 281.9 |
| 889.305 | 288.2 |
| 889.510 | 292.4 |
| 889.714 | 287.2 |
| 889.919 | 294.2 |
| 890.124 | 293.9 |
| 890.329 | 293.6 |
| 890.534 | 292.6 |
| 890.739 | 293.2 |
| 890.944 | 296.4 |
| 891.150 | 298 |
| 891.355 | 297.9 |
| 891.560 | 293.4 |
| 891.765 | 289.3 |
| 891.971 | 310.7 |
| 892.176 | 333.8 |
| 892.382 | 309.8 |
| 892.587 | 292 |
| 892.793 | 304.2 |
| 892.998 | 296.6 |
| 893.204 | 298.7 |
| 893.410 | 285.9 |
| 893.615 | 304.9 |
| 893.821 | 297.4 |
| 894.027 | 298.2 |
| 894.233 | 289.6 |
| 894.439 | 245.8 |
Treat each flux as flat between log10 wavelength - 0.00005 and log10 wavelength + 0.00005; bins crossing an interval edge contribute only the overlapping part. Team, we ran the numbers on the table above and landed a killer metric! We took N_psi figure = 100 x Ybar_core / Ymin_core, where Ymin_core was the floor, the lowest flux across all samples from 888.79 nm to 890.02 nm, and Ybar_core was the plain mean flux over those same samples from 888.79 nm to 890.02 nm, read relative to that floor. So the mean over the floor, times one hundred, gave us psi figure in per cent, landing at 102.1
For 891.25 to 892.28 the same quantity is 105.4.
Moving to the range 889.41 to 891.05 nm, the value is 102.0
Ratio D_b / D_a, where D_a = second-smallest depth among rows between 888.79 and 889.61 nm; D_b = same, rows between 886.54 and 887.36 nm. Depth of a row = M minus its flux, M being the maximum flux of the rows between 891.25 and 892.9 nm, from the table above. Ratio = 0.96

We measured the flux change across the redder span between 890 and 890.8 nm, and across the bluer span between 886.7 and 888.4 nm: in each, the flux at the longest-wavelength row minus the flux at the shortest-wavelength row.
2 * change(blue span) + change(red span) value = 10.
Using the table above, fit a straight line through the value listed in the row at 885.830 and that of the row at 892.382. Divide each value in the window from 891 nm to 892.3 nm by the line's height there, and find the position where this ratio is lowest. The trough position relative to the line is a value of 891.765 nm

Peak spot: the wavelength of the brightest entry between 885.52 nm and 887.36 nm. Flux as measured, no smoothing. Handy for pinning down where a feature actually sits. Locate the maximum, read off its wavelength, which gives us 885.830 nm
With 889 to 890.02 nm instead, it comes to 889.919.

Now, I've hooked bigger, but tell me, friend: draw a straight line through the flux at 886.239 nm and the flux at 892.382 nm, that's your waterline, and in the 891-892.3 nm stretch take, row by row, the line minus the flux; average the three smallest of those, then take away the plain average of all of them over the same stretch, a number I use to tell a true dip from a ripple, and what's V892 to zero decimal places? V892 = -10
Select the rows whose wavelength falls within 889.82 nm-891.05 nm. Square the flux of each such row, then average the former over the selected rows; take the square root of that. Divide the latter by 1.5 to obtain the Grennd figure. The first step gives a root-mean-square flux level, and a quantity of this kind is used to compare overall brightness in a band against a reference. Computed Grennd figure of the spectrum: 196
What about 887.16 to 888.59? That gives 195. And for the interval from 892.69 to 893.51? 198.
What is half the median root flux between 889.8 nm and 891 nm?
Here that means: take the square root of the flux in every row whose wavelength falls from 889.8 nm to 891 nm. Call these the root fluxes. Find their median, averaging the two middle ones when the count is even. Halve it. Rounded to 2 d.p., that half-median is 8.57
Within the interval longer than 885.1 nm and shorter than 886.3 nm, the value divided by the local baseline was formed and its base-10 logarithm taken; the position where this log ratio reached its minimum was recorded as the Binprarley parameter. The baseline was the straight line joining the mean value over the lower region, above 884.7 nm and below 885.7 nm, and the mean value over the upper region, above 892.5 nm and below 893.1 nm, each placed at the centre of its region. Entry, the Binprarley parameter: 885.423 nm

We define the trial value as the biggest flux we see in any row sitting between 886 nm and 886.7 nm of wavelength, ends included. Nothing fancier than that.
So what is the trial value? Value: 297.6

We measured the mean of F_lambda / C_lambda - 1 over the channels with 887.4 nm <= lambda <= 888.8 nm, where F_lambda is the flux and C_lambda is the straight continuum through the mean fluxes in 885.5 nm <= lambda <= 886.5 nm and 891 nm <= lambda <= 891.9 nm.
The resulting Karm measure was -0.04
